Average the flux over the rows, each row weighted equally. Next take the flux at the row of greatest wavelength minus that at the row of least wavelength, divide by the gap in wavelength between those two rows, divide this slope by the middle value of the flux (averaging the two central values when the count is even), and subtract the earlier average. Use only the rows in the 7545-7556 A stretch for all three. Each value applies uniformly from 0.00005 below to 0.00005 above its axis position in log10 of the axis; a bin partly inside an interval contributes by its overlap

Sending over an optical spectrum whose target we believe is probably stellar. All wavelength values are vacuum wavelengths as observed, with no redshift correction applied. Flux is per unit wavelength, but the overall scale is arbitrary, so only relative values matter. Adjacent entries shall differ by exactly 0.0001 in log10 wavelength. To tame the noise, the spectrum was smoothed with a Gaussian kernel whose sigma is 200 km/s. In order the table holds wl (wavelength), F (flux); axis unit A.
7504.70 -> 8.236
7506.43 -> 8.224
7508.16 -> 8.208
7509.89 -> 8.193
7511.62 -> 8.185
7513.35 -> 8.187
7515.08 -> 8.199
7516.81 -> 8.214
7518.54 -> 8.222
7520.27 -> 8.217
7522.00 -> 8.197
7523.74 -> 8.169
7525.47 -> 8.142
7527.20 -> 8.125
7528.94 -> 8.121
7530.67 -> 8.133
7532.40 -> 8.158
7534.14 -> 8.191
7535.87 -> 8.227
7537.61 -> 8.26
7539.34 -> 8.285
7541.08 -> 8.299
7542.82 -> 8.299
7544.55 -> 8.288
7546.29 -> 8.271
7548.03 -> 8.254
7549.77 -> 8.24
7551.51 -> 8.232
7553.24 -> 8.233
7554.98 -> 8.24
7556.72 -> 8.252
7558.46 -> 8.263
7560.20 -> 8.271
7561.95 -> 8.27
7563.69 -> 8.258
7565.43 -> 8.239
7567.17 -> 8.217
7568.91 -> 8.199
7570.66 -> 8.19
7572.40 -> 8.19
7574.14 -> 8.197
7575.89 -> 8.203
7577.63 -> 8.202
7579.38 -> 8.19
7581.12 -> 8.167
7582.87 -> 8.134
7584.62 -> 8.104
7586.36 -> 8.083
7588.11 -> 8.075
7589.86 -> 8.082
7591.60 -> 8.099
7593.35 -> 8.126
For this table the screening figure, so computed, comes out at -8.25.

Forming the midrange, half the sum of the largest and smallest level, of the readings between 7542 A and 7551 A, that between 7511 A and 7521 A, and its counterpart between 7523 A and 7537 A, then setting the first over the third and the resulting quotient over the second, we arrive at 0.123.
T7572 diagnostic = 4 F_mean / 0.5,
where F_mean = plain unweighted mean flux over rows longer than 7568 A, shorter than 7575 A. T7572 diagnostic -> 65.6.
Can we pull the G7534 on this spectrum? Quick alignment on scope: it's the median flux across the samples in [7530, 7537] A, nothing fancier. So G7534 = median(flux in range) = 8.17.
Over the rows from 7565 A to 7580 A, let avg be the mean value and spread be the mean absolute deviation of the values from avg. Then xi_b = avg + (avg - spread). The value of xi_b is 16.39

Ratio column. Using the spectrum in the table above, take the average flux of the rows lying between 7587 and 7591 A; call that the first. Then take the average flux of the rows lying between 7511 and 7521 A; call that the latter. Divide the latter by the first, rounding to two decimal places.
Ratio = 1.02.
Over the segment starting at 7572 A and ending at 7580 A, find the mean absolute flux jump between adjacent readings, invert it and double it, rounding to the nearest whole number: 308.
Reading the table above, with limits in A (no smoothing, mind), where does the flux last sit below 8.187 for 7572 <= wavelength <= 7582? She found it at 7581.12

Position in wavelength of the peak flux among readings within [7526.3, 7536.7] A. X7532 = 7535.87 A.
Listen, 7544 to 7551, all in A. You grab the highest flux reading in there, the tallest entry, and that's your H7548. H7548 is 8.288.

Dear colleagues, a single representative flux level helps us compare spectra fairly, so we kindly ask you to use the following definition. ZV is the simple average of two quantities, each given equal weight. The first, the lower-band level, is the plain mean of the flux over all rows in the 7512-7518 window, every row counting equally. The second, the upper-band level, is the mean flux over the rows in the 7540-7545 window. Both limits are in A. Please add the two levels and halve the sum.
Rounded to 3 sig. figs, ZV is 8.25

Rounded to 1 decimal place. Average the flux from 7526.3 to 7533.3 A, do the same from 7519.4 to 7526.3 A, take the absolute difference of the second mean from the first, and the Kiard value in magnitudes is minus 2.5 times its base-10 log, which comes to 3.3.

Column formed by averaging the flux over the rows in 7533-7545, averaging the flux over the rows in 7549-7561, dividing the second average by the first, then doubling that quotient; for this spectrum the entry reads 2.00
